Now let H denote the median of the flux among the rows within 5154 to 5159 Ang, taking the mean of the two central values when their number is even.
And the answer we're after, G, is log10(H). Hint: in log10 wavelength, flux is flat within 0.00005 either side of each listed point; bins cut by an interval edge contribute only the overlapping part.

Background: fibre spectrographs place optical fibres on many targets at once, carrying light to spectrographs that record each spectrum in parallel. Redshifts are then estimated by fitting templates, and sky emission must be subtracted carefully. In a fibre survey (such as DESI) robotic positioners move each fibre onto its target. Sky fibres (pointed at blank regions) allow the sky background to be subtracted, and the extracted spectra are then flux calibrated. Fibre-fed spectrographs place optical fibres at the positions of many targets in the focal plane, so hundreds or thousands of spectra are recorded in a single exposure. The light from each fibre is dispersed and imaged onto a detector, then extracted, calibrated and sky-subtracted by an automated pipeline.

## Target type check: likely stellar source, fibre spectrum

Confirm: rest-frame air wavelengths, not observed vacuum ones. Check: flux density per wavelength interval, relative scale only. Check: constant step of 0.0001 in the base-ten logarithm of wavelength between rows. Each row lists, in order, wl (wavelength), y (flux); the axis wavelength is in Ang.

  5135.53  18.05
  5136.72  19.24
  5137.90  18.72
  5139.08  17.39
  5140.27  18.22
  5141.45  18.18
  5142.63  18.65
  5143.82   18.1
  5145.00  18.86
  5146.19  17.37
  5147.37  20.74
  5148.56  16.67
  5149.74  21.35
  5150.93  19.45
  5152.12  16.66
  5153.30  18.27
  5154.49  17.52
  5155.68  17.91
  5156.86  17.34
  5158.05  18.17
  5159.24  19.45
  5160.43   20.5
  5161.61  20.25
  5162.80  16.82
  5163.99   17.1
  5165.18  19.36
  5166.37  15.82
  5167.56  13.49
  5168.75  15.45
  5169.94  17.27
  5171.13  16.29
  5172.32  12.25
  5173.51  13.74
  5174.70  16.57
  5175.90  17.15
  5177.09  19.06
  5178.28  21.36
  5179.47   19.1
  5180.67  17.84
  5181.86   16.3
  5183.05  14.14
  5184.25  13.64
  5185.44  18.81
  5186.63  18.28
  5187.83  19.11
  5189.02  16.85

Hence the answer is 1.248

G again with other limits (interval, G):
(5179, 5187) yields 1.251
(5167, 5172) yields 1.201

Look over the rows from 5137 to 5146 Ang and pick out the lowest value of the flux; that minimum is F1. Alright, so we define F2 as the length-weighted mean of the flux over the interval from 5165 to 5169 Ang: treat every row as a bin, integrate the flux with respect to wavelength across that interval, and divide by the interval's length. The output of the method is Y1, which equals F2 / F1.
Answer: 0.90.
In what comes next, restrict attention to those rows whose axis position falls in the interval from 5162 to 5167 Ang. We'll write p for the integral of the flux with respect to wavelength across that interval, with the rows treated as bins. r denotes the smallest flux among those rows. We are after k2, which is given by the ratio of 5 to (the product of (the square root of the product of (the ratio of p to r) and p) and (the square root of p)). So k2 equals 0.025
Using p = 87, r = 15.82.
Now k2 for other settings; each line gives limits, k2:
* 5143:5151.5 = 0.010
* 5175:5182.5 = 0.012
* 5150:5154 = 0.032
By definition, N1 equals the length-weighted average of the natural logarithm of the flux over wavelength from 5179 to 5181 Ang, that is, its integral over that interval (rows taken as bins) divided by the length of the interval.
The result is 2.91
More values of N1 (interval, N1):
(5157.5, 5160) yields 2.94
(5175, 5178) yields 2.90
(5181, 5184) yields 2.72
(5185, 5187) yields 2.93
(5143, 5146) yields 2.90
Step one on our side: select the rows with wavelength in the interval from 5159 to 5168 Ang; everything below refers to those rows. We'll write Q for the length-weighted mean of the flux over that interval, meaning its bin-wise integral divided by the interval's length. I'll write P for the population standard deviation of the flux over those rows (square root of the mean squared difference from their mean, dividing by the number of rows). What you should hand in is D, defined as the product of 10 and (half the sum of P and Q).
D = 101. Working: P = 2.30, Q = 17.9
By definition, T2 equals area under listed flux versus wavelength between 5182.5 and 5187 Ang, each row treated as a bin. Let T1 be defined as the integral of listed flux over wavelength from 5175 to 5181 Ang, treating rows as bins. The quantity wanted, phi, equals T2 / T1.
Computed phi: 0.6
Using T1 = 113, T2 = 73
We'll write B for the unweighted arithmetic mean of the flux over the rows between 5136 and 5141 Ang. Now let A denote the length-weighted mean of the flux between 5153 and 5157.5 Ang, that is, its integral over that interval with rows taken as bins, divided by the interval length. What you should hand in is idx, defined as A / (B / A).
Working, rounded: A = 17.7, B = 18.4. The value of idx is 17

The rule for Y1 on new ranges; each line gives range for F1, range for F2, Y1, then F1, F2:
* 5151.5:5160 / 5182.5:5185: 0.85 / 16.66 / 14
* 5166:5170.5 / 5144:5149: 1.37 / 13.49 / 18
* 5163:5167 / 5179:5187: 1.06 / 15.82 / 17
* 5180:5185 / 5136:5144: 1.35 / 13.64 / 18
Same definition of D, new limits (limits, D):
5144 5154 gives 101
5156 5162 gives 101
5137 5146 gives 94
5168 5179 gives 95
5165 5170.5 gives 90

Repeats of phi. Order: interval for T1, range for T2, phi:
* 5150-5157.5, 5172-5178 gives 0.7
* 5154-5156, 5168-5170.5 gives 1.1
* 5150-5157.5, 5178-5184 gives 0.8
